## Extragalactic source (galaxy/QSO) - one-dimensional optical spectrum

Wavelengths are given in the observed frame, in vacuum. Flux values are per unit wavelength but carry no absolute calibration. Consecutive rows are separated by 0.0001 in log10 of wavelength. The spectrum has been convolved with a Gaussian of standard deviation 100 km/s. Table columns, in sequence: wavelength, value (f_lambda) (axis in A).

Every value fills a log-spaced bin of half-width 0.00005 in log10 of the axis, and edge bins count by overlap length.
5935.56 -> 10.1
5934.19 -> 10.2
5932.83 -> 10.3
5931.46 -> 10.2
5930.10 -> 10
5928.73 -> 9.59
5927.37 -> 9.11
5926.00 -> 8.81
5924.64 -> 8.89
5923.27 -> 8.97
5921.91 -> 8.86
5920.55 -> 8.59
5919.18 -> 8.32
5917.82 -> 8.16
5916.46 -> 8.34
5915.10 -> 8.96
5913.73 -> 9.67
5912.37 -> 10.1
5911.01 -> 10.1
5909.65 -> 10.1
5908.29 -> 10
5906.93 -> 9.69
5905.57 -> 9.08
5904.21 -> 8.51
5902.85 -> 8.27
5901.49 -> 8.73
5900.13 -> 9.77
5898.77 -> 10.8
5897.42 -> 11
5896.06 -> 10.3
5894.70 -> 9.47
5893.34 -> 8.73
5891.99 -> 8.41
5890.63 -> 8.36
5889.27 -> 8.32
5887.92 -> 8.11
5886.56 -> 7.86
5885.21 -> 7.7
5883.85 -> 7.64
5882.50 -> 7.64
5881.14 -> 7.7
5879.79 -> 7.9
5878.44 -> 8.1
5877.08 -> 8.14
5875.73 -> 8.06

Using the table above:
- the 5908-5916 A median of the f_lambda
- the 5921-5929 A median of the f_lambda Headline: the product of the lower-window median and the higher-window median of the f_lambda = 90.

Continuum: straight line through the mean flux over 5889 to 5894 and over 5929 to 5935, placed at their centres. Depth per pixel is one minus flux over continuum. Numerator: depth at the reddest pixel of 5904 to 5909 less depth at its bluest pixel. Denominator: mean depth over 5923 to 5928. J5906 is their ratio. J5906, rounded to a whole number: -2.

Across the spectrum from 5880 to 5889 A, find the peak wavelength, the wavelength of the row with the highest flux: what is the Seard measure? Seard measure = 5887.92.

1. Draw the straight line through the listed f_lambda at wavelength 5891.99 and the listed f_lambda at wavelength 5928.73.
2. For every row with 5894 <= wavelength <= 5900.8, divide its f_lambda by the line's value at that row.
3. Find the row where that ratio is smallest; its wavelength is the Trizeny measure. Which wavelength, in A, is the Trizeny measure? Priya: 5894.70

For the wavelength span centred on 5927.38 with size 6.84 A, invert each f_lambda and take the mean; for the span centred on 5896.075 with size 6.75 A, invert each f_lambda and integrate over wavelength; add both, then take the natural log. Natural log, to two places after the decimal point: -0.24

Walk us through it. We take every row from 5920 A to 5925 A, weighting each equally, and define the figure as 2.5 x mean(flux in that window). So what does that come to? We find 22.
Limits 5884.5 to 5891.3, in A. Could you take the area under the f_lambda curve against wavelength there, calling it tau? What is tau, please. 55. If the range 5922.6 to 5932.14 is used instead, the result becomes 89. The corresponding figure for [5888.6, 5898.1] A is 88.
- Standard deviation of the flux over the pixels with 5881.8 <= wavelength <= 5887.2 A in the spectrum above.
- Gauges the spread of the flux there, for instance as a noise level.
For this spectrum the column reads 0.1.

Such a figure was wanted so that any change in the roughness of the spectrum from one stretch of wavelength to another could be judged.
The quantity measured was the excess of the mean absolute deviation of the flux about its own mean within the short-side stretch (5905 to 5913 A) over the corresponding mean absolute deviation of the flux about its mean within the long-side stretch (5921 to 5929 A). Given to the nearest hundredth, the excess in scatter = 0.10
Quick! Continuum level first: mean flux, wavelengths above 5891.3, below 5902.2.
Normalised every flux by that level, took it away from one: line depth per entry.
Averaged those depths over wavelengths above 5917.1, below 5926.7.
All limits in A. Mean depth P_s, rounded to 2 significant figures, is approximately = 0.10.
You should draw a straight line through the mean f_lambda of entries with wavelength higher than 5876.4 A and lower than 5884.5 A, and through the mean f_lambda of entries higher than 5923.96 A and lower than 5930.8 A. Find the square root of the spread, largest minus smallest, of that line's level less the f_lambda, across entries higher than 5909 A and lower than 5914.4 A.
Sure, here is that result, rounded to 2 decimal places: 0.74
